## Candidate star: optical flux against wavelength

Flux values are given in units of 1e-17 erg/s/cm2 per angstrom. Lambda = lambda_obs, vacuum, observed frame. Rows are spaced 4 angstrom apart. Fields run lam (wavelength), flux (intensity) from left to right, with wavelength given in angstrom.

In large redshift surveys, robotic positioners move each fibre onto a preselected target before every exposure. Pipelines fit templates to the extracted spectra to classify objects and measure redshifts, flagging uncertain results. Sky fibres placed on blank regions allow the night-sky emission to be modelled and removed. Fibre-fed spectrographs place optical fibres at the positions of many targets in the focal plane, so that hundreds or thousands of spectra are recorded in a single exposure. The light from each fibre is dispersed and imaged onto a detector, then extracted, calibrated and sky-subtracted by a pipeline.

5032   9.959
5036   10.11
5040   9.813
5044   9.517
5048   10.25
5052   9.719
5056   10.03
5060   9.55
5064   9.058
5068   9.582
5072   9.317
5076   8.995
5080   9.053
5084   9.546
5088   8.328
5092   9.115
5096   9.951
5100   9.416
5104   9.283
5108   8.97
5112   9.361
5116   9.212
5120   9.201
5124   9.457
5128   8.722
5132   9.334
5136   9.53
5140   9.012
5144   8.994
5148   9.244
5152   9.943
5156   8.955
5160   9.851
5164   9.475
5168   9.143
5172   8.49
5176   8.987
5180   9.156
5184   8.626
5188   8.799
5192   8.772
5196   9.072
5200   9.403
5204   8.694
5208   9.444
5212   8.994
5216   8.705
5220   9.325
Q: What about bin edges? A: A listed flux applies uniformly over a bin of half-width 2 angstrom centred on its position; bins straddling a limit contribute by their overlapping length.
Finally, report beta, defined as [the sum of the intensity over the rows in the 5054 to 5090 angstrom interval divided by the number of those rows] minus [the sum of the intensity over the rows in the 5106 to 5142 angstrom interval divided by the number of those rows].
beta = 0.07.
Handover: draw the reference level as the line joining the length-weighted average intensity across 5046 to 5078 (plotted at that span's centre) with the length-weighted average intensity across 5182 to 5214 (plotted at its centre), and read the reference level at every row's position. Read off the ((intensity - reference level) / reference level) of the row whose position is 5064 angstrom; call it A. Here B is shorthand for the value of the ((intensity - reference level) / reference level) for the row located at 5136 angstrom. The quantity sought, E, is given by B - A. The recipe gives 0.08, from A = -0.05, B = 0.03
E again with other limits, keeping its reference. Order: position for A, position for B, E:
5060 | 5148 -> 0.01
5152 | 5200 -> -0.04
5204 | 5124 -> 0.05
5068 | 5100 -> 0.00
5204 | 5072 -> 0.01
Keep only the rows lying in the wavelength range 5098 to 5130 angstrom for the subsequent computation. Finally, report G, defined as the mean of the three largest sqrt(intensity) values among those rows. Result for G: 3.07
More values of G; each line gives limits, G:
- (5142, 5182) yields 3.12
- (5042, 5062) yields 3.16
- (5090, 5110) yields 3.09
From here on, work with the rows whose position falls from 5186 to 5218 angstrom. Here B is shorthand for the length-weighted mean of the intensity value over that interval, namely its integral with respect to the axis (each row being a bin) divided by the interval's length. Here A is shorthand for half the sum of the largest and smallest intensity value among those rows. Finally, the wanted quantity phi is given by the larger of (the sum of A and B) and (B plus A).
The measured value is 18.1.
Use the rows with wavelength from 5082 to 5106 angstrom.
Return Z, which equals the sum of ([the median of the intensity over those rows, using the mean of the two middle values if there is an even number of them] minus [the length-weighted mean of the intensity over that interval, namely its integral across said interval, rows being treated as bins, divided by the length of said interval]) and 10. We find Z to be 10.1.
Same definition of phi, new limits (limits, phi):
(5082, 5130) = 18.4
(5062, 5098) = 18.4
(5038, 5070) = 19.3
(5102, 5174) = 18.4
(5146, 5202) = 18.4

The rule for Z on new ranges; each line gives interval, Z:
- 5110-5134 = 10.1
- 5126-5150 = 10.0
